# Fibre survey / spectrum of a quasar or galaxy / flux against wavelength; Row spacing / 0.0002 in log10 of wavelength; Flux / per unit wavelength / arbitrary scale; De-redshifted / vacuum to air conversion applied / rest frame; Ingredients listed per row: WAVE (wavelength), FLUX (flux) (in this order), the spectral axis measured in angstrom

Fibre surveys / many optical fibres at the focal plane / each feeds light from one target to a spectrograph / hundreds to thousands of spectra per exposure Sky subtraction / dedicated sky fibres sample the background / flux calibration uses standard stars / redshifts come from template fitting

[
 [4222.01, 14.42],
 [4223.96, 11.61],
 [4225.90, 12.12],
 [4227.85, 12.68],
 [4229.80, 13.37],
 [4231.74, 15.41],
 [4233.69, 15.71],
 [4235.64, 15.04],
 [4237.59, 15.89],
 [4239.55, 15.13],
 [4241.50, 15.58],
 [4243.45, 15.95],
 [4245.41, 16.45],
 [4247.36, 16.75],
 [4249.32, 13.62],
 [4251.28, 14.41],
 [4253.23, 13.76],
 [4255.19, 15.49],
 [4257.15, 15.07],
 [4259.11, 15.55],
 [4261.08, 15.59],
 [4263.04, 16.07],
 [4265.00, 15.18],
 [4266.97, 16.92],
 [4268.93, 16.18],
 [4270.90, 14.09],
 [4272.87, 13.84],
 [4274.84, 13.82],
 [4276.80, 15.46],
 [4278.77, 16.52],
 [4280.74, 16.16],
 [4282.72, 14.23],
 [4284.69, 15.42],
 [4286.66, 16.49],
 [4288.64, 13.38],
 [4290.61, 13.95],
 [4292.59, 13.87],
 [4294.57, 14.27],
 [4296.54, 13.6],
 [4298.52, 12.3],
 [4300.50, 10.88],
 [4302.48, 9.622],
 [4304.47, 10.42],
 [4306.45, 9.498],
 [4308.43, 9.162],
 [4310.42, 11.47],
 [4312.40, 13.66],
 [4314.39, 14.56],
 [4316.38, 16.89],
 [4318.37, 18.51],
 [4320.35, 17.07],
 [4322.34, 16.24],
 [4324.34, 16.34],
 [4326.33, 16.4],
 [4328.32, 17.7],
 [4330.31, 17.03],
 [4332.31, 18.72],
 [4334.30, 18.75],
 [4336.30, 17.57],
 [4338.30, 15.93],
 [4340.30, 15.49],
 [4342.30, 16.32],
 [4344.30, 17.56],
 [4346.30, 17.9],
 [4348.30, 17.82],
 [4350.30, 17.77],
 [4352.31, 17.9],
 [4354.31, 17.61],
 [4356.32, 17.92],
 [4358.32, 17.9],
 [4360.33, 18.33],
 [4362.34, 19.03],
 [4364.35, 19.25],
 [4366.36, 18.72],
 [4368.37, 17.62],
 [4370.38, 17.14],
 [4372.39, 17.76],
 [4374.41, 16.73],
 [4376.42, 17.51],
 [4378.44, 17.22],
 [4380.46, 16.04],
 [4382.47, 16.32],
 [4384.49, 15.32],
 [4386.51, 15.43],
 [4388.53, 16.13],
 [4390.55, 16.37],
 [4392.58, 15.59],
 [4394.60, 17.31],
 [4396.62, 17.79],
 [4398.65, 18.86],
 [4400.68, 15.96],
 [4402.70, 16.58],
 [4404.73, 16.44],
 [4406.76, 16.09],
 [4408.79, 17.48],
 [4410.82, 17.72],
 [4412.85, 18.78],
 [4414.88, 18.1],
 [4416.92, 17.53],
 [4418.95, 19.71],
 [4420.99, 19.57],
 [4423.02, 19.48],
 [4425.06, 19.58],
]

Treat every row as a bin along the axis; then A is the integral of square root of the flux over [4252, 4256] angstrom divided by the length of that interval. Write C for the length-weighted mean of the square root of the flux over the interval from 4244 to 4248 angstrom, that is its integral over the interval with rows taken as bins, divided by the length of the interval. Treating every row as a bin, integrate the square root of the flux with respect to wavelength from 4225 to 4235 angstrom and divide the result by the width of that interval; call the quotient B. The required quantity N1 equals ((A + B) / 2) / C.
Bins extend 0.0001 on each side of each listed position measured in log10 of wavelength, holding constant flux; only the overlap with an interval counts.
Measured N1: 0.93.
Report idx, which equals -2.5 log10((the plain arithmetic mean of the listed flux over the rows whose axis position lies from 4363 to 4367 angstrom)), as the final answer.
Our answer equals -3.20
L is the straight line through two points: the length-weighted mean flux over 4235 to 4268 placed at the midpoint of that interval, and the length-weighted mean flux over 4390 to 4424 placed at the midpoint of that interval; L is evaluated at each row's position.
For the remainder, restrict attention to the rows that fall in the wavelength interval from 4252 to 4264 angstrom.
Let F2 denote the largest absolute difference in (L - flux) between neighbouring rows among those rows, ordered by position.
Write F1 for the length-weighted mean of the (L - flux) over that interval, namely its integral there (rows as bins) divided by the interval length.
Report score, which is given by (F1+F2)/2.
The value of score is 1.0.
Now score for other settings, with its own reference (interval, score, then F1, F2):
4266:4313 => 2.8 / 2.4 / 3.1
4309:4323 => 1.7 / 1.1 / 2.3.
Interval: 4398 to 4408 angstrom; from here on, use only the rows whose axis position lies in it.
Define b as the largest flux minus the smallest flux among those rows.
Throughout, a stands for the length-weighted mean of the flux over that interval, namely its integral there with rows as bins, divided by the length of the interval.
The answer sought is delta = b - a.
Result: -13.8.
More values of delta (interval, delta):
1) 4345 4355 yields -17.5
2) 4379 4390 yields -14.9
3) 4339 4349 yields -14.6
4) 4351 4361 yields -17.2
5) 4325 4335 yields -15.3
